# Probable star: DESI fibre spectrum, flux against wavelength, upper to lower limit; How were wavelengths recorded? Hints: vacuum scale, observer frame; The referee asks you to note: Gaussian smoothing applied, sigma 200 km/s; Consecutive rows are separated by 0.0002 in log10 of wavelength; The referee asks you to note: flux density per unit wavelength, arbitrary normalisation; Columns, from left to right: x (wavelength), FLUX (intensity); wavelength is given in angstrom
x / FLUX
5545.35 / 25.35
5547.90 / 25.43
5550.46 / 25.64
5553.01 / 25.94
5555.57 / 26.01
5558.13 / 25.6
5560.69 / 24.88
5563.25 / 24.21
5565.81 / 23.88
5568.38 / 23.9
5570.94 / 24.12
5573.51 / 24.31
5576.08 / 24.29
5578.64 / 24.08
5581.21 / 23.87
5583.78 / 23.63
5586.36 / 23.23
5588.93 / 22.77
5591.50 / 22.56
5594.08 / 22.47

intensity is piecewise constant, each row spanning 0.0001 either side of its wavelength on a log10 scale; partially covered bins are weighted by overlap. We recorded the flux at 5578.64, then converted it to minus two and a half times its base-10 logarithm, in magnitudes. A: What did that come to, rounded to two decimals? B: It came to -3.45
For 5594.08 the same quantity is -3.38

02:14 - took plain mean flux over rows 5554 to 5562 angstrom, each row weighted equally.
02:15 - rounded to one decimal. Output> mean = 25.5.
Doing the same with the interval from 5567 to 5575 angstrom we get 24.1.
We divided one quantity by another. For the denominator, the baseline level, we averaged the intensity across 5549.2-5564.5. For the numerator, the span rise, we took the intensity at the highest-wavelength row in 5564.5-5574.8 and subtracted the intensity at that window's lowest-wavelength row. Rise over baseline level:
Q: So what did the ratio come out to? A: 0.017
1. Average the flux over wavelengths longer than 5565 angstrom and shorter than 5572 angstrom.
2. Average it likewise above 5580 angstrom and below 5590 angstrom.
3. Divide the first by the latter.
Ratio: 1.03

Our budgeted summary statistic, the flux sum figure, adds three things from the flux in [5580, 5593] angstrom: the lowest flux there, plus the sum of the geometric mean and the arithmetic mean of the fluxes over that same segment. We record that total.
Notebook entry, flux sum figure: 69.0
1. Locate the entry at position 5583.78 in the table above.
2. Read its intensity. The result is 23.63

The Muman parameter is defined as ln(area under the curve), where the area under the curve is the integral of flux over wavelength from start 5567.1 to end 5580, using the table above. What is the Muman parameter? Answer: 5.74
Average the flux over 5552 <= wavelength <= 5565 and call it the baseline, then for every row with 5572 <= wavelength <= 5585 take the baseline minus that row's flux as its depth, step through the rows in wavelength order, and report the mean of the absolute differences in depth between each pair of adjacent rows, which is 0.17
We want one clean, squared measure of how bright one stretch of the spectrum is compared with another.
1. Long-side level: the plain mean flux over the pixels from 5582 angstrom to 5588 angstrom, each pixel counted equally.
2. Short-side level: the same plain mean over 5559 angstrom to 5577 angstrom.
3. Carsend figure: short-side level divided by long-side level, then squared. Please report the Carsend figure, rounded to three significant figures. 1.07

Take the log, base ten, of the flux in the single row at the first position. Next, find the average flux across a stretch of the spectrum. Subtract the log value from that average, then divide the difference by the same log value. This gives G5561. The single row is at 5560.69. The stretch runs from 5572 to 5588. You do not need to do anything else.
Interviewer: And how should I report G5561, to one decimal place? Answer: 16.1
